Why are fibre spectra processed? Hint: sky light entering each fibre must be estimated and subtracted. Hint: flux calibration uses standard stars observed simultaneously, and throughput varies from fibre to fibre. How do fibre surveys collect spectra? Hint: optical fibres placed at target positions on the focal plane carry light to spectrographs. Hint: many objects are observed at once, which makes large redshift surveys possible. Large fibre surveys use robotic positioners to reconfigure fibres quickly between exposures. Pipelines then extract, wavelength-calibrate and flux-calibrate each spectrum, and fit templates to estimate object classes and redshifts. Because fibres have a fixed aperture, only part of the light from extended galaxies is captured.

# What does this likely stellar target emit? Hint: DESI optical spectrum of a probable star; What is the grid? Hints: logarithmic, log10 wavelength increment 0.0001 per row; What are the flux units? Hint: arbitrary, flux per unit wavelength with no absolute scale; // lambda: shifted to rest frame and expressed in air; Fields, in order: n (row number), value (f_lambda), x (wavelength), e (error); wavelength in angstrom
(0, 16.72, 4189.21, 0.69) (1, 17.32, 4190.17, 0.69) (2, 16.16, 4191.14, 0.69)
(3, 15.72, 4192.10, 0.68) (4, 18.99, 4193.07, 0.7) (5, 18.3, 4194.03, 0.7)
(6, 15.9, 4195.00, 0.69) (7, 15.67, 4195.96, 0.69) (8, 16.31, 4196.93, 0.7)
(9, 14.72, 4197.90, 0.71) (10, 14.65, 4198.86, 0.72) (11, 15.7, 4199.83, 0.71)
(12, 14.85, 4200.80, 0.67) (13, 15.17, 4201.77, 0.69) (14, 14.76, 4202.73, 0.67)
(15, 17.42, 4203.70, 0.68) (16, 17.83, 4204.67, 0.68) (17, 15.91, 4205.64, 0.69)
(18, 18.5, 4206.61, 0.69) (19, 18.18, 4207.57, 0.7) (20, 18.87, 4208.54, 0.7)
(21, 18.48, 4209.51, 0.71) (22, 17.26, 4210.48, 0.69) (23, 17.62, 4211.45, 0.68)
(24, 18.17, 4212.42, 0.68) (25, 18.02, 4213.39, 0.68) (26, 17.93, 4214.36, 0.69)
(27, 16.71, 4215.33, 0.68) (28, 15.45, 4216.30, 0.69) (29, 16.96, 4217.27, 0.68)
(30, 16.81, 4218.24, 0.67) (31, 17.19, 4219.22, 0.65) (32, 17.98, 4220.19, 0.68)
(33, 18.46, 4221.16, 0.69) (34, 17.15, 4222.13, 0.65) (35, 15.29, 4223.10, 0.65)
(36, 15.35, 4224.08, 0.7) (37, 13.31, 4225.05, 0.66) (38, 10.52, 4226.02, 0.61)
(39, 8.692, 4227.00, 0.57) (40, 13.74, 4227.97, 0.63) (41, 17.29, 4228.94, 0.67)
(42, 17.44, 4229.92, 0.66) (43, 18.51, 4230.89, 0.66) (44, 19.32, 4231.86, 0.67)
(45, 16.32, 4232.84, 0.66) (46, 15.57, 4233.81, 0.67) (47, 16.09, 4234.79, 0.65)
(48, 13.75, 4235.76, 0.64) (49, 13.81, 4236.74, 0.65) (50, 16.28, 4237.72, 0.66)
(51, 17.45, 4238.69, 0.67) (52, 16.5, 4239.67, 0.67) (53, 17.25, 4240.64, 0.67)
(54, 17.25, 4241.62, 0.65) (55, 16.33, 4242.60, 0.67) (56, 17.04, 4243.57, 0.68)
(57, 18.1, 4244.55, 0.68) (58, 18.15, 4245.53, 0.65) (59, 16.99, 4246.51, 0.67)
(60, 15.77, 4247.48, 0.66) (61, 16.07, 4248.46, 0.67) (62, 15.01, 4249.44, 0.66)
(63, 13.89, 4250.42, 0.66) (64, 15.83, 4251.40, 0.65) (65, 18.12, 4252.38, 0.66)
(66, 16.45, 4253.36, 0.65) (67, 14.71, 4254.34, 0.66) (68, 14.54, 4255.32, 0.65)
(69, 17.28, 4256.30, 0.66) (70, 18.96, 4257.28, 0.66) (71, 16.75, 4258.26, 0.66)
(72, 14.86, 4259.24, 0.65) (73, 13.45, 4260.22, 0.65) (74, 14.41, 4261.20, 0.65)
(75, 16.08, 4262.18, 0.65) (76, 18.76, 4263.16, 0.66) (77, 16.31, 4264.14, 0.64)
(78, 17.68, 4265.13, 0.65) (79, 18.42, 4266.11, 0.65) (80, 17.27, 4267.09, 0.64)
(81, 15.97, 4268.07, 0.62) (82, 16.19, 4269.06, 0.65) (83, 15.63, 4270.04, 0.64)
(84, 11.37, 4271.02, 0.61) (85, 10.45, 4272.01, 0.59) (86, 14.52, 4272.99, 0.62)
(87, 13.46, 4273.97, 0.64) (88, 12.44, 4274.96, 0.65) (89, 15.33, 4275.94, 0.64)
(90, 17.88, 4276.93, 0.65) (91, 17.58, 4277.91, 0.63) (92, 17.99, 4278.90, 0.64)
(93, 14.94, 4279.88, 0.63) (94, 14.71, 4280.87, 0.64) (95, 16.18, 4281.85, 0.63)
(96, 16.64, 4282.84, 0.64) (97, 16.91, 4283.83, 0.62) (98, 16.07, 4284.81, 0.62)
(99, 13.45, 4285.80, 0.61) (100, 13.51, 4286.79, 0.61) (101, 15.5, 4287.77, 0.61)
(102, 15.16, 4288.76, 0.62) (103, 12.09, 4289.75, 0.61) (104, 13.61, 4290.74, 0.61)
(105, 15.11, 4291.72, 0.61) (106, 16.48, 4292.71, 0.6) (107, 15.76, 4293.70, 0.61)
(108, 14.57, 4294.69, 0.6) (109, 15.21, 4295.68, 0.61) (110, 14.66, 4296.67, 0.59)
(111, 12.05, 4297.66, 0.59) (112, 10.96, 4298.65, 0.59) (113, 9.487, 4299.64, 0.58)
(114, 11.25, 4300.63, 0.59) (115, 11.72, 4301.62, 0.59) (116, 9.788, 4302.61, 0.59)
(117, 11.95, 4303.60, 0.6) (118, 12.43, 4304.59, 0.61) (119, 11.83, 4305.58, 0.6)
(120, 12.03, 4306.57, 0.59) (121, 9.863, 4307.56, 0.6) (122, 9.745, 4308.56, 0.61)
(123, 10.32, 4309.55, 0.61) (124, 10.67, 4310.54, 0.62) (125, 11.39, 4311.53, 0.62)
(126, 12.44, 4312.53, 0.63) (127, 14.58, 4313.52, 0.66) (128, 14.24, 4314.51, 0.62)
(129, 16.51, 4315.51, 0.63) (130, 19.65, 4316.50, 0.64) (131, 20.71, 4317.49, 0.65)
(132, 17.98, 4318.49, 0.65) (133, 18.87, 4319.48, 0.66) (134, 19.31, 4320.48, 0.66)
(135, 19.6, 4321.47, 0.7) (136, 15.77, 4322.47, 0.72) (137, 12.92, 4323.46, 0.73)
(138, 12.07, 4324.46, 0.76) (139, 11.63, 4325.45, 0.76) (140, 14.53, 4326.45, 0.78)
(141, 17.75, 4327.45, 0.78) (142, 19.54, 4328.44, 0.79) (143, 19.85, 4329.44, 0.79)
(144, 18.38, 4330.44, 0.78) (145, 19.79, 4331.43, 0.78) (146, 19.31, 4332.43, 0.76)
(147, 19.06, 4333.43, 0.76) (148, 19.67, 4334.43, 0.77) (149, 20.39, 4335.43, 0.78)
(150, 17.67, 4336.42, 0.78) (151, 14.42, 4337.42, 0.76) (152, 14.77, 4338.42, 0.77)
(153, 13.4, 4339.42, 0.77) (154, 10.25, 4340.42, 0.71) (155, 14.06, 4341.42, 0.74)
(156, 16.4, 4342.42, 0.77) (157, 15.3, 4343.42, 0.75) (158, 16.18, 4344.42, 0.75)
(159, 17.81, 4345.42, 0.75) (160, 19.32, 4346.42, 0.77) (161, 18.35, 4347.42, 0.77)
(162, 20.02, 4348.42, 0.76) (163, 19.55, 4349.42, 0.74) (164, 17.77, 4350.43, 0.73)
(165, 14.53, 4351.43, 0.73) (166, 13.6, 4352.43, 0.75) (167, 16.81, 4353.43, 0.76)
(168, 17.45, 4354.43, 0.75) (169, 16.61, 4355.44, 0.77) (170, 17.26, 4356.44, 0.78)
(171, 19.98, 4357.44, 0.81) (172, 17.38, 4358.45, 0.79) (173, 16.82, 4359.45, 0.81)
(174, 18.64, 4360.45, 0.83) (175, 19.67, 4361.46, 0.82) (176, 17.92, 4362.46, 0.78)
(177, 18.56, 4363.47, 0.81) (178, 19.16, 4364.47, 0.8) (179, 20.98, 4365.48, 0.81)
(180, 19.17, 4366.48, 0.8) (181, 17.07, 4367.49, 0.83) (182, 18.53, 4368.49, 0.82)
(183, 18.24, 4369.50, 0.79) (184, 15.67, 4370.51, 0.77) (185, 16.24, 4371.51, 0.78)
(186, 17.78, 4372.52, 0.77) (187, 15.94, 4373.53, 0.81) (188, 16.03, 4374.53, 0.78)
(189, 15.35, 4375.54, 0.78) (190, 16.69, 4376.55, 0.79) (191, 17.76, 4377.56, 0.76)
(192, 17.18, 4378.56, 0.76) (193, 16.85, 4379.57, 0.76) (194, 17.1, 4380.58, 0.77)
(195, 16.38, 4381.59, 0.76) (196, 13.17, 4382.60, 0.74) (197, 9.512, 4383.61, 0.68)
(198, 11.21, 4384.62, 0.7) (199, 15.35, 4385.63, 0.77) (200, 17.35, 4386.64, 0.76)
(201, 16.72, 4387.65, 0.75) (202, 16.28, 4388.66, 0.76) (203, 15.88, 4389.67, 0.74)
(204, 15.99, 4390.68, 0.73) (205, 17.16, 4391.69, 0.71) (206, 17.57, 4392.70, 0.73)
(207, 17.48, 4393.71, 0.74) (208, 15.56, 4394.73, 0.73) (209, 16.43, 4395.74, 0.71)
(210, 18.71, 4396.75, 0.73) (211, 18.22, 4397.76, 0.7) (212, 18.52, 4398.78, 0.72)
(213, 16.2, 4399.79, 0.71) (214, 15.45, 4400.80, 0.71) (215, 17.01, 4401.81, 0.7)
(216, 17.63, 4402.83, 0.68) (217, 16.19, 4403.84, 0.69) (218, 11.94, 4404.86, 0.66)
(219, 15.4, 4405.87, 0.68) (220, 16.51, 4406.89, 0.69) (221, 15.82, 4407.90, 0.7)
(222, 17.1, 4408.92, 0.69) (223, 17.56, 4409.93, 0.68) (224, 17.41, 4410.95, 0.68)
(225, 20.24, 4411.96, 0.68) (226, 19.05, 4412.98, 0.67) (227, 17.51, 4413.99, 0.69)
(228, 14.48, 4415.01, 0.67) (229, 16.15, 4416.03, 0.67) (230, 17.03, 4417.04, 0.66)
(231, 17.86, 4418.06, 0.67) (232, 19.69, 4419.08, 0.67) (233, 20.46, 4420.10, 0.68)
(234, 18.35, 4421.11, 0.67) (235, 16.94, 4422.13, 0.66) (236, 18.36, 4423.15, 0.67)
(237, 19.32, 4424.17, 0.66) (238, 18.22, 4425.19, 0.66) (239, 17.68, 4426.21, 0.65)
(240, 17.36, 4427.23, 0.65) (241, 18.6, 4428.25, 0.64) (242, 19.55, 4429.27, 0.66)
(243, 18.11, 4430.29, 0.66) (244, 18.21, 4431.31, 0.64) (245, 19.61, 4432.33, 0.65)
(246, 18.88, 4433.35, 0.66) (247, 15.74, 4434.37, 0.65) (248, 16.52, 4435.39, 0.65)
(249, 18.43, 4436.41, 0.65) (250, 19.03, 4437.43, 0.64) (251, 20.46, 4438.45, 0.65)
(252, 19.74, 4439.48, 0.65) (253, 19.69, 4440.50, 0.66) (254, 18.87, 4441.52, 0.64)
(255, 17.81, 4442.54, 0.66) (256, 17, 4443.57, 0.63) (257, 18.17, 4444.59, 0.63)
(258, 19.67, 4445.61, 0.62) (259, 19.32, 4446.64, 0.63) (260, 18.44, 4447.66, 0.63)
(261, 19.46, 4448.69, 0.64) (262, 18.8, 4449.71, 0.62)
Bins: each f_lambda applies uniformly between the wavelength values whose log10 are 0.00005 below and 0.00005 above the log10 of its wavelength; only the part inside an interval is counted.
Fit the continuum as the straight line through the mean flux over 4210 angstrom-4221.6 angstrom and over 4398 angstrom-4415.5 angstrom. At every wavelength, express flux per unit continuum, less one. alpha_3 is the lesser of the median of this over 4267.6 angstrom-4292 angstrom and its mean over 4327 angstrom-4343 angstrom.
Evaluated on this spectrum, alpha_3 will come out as -0.11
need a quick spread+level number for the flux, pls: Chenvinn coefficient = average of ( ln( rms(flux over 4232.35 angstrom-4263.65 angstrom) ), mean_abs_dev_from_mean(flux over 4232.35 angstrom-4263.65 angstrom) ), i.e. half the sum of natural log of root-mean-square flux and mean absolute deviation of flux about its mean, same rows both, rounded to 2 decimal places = 1.98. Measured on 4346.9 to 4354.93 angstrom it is 2.28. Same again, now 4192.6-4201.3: 1.97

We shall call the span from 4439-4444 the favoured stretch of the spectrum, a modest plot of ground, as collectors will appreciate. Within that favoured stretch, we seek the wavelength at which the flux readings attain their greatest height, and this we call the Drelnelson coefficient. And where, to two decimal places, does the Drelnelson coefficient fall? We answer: 4439.48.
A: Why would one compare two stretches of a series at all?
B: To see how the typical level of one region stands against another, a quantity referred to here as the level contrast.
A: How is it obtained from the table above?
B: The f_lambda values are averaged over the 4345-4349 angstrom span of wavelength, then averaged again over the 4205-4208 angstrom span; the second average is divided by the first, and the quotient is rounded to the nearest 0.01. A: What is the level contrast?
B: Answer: 0.93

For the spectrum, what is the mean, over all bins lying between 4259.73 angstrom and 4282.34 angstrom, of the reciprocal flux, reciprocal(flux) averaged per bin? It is 0.066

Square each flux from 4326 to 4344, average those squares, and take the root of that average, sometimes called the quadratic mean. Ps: 17.1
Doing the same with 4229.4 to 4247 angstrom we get 16.8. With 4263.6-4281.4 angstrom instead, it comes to 15.6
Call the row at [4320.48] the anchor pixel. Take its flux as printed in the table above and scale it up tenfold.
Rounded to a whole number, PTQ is 193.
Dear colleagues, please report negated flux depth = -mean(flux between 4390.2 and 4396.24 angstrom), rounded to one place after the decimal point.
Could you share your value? -16.7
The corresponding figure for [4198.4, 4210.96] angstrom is -16.7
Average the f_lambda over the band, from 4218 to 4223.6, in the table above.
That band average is 17.1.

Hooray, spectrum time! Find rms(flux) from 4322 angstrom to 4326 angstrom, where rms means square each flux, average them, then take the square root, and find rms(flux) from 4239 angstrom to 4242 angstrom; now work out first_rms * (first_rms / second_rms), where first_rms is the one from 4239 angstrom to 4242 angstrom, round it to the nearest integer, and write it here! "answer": 22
